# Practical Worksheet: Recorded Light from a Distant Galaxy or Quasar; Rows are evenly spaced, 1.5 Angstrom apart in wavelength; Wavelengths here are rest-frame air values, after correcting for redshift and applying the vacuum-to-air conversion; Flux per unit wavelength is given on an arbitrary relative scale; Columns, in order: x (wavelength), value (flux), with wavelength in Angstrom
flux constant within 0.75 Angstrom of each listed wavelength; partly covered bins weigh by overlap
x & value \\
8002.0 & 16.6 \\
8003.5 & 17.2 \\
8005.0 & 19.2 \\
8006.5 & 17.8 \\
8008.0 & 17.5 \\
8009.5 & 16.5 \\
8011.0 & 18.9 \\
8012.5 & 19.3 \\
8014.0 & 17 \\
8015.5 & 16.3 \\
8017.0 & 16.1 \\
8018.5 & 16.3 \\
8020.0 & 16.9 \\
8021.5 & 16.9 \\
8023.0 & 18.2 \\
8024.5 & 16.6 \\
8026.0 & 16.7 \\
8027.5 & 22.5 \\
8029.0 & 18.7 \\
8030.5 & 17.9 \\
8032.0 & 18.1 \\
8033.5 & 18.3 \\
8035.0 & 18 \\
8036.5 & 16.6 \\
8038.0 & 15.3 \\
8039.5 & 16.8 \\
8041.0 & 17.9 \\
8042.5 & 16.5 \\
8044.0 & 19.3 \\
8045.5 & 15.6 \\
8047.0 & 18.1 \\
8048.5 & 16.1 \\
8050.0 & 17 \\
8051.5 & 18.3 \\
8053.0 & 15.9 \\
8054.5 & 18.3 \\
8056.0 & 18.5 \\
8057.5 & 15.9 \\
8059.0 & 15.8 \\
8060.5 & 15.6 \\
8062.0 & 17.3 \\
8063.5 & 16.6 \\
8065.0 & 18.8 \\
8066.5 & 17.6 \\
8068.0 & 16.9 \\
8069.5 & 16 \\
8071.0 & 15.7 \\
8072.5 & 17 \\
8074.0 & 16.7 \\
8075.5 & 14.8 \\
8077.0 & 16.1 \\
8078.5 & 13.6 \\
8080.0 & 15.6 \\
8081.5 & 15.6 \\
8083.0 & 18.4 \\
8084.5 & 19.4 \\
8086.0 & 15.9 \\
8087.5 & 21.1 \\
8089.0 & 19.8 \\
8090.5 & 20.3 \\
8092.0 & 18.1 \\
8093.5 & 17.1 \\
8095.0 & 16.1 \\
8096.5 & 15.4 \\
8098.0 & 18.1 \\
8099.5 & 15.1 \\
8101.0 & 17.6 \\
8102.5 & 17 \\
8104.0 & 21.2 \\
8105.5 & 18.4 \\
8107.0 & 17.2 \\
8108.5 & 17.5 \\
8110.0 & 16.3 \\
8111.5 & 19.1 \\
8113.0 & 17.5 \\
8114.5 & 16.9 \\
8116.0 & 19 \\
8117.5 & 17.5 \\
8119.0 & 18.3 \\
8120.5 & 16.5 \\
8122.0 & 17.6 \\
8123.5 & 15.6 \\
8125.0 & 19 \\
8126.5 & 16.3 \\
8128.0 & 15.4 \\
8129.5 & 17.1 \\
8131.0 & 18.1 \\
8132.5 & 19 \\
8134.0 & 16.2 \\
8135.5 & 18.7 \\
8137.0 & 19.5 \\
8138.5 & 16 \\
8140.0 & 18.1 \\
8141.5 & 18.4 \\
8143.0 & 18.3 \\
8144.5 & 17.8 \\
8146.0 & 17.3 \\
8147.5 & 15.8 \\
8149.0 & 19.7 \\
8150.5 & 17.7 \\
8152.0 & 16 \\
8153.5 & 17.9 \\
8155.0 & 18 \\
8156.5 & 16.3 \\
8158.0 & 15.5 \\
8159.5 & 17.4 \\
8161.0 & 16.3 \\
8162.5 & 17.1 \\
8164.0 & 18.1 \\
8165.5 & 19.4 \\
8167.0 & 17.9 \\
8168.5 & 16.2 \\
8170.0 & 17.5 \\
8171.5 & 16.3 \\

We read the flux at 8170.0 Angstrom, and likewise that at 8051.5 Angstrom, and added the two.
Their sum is 35.8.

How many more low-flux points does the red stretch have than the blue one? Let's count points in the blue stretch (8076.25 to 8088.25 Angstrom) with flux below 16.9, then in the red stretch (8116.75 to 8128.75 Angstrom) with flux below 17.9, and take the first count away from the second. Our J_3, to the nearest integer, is 1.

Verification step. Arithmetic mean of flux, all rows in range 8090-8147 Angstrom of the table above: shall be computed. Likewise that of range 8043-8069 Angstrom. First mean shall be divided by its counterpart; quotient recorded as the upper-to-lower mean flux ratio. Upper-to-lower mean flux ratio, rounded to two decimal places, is 1.03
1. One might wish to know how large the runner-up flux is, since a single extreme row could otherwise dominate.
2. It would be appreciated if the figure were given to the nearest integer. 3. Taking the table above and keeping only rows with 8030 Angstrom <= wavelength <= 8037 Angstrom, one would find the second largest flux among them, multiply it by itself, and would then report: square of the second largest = 328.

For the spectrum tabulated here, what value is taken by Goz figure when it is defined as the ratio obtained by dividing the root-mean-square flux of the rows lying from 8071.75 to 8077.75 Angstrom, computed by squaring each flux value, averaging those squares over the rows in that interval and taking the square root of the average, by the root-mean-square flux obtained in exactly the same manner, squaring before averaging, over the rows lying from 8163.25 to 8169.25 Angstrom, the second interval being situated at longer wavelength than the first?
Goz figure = 0.90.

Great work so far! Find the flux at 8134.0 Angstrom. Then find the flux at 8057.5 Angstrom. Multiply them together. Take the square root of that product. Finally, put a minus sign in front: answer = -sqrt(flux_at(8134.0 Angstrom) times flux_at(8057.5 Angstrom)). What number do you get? -16.0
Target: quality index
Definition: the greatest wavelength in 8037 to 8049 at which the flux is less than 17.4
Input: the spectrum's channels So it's 8048.5 Angstrom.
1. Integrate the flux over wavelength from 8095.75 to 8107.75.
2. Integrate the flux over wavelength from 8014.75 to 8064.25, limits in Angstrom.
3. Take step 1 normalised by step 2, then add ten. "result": 10.2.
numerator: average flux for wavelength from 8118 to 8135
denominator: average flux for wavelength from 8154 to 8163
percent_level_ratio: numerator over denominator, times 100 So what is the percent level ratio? 103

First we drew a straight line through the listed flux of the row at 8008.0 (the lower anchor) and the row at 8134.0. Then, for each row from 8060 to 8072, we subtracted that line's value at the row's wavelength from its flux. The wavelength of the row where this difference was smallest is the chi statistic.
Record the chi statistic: 8060.5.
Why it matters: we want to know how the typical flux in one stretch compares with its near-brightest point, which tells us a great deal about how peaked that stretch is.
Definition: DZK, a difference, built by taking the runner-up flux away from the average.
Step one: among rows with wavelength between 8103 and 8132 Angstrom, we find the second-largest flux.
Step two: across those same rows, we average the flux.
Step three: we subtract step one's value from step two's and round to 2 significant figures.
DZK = -1.5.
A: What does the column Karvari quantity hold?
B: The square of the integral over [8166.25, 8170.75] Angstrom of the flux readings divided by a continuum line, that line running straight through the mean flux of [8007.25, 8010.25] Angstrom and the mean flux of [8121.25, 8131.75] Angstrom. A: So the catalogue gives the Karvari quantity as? 20.7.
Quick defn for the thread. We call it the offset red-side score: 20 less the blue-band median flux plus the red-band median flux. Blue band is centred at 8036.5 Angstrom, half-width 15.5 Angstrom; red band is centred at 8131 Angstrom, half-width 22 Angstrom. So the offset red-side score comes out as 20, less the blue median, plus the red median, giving 19.7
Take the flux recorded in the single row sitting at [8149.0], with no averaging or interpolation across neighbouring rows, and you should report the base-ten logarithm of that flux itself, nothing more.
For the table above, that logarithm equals 1.29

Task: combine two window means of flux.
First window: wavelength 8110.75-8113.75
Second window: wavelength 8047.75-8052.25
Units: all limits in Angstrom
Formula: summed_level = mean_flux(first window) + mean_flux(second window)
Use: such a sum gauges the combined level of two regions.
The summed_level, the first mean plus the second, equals 35.4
